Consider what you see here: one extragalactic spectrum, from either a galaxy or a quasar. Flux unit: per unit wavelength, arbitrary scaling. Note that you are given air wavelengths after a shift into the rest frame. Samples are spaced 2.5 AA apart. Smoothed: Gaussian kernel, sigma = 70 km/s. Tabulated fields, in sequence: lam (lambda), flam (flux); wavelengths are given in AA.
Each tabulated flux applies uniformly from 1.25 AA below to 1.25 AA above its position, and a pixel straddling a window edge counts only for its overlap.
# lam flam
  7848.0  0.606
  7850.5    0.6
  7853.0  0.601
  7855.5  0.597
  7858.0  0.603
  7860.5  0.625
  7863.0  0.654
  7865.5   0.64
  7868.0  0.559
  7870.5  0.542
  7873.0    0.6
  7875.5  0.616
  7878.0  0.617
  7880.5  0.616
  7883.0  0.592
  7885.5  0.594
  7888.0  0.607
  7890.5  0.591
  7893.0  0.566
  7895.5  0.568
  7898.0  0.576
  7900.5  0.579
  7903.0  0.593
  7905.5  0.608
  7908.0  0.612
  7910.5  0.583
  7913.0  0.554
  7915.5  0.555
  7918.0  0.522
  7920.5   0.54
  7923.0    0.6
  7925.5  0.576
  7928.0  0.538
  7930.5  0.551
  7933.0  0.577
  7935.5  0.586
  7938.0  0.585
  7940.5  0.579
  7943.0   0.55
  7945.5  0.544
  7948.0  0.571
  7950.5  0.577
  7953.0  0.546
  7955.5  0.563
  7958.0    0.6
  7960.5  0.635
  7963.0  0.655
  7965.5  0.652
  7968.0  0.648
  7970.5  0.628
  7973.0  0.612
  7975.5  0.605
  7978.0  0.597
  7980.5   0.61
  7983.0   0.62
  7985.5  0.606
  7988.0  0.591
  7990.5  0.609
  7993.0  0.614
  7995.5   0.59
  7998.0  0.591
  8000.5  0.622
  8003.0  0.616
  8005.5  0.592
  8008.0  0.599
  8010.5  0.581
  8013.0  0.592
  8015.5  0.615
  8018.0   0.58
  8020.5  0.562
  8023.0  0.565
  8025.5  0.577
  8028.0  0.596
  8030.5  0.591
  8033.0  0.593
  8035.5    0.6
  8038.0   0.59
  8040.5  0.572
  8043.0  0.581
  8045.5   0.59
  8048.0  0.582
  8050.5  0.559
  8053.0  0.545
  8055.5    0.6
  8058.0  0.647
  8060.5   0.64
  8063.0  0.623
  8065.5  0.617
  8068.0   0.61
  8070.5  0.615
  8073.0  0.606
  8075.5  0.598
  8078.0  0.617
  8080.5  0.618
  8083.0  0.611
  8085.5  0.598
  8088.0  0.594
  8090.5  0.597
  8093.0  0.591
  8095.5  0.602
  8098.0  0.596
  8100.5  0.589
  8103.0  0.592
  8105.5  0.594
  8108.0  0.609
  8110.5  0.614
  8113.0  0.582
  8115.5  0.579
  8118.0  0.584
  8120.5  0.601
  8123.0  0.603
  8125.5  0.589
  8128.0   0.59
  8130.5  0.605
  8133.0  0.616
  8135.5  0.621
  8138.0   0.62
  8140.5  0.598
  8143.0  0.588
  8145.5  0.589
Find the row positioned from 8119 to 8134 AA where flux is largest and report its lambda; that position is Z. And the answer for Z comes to 8133.0 AA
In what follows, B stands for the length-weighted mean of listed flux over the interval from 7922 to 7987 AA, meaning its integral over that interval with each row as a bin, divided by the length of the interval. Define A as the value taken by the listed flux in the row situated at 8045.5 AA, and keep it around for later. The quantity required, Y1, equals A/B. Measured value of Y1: 1.00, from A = 0.59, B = 0.593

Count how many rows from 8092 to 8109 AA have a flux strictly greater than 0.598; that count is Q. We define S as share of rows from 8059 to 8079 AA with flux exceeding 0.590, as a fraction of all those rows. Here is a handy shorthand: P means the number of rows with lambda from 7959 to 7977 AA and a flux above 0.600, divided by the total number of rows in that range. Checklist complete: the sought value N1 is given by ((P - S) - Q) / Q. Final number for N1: -1.00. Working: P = 1.0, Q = 2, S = 1.0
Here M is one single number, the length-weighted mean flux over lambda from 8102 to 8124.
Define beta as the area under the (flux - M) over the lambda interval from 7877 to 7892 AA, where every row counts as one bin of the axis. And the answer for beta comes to 0.1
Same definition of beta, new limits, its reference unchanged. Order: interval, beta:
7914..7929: -0.6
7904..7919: -0.3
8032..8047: -0.1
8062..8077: 0.2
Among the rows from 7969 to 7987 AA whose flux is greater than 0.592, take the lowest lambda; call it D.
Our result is 7970.5 AA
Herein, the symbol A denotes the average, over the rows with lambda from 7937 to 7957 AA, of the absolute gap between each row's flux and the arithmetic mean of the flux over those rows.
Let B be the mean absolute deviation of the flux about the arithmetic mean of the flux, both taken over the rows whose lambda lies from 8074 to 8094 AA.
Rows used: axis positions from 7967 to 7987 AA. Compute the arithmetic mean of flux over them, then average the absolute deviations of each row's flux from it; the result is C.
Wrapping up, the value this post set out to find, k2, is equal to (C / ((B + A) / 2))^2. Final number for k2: 1.1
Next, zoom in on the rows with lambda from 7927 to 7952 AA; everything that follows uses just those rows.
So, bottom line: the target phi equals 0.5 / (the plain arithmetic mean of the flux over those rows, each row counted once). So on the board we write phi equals 0.884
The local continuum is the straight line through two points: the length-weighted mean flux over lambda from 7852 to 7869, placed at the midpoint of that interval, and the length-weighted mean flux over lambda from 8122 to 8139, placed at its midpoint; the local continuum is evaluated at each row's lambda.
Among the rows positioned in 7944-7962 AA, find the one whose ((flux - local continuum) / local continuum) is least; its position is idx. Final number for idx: 7945.5 AA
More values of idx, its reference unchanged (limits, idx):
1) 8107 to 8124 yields 8115.5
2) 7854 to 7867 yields 7855.5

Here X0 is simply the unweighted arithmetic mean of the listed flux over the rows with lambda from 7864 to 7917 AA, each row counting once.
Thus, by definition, 0.589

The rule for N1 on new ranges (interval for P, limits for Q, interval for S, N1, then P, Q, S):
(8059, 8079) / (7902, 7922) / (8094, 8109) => -0.98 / 0.9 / 2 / 0.8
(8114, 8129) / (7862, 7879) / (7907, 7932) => -0.97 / 0.3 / 5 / 0.2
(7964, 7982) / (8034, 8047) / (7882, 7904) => -0.70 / 0.9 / 1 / 0.6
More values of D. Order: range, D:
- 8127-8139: 8130.5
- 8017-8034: 8028.0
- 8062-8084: 8063.0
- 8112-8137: 8120.5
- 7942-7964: 7958.0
